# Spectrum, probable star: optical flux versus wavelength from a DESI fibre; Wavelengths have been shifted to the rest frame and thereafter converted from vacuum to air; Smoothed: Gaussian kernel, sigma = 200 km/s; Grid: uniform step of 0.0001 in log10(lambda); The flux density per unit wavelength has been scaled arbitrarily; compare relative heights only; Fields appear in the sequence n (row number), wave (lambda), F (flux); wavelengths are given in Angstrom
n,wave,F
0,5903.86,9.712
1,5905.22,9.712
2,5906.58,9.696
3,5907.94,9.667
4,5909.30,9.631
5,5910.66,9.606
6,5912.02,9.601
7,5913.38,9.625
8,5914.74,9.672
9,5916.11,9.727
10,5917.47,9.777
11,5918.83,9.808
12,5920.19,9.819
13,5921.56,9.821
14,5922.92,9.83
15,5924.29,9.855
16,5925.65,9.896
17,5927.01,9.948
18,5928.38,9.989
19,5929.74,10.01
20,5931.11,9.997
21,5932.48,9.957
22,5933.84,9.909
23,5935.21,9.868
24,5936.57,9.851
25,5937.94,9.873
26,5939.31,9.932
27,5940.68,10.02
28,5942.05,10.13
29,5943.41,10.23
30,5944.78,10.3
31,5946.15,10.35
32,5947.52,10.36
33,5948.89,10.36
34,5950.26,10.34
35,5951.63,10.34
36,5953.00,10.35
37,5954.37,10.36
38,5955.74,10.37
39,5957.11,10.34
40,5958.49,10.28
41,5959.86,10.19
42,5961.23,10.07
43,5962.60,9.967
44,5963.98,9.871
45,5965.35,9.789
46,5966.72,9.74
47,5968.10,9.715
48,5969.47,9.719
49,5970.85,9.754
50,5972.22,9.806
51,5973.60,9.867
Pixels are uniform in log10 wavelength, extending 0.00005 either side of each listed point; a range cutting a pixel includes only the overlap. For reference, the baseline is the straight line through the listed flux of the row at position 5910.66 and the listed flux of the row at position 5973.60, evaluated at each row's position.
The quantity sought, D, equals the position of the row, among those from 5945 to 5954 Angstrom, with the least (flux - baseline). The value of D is 5951.63 Angstrom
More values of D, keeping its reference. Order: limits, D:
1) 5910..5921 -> 5912.02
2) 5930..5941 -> 5936.57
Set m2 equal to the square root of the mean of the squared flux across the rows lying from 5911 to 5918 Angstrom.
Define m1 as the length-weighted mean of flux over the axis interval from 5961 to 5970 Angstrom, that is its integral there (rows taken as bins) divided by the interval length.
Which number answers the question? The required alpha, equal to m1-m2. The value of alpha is 0.1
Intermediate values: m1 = 9.8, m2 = 9.7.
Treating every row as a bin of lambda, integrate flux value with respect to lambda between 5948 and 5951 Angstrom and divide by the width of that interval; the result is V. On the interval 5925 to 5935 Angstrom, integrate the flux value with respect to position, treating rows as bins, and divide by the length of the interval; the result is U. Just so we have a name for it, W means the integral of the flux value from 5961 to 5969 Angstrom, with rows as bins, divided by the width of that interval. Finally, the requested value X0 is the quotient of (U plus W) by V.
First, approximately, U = 10.0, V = 10.3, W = 9.8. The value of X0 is 1.91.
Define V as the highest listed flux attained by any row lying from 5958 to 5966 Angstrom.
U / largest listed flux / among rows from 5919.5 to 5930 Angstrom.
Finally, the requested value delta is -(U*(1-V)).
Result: 92.9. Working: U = 10.01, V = 10.28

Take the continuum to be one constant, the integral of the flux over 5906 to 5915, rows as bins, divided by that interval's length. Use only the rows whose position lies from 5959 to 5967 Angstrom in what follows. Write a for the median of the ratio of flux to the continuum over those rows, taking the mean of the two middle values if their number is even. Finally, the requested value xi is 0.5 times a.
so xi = 0.514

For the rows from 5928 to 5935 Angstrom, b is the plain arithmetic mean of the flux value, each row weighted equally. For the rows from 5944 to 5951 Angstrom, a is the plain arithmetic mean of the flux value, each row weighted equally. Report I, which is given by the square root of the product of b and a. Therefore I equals 10.2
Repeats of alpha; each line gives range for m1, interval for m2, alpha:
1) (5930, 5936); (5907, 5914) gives 0.3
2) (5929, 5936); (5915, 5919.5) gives 0.2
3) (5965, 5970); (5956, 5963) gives -0.4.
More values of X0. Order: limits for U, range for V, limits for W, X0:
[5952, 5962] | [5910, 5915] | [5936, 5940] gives 2.09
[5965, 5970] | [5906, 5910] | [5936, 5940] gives 2.03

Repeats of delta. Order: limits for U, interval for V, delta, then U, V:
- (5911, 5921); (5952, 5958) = 92.0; 9.819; 10.37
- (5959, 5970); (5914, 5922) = 89.9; 10.19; 9.821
